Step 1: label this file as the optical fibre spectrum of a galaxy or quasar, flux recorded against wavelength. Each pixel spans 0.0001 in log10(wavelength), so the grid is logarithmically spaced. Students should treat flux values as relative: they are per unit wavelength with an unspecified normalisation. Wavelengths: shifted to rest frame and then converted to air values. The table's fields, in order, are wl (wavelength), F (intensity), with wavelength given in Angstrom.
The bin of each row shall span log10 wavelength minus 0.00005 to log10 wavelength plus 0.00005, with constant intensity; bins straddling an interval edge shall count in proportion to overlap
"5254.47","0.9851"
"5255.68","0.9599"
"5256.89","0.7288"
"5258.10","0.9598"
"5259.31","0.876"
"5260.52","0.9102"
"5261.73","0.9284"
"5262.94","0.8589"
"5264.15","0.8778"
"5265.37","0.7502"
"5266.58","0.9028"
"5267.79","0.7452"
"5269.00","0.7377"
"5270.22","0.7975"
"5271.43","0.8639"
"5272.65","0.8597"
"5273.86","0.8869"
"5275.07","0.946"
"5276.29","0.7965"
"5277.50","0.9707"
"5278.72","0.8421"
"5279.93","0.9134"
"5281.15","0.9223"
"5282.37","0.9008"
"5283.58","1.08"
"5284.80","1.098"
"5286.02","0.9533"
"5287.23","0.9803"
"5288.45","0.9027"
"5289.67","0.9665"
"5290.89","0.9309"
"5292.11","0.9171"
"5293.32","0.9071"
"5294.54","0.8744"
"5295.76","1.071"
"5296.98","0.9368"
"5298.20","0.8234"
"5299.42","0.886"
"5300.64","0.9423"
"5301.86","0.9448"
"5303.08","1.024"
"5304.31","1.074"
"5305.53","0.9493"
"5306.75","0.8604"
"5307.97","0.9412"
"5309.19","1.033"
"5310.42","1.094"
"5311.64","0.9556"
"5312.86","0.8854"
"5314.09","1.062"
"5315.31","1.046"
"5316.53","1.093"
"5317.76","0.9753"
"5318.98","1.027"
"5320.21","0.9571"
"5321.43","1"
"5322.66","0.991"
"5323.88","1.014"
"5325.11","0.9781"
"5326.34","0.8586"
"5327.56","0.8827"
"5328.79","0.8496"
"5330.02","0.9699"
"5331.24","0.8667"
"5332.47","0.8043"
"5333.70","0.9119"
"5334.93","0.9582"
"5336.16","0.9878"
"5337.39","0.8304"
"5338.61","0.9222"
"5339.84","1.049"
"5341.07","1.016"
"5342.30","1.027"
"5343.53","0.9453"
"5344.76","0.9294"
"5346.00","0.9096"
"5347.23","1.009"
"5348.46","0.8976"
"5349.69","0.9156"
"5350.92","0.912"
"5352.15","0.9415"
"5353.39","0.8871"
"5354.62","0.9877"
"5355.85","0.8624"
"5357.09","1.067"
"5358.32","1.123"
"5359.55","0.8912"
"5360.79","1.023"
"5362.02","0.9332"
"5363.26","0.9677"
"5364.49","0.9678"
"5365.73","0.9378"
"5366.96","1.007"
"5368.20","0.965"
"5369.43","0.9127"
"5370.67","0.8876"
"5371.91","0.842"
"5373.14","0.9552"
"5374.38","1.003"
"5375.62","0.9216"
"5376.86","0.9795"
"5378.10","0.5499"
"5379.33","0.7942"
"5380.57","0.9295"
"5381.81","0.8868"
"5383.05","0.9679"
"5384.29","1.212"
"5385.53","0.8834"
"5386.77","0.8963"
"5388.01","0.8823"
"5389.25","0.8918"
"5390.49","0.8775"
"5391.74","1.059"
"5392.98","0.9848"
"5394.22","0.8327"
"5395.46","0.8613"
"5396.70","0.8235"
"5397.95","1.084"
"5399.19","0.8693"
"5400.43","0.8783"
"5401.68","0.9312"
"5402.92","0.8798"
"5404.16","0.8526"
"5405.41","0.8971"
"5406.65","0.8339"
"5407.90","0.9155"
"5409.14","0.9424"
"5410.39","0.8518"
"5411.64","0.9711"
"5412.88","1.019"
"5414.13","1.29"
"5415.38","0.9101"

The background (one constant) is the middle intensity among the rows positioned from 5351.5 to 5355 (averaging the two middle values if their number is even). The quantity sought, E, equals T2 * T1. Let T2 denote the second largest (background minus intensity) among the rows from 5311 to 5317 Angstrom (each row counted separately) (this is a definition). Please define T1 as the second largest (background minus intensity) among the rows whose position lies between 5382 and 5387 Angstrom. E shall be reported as -0.001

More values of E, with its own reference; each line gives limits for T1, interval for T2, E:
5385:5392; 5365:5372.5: 0.003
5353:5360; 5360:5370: 0.000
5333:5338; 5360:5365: -0.001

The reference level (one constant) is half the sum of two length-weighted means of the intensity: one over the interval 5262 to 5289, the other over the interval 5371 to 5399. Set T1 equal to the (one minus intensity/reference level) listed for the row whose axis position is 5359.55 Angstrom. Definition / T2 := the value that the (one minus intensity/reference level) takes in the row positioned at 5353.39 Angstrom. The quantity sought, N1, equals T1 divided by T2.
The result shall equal 0.7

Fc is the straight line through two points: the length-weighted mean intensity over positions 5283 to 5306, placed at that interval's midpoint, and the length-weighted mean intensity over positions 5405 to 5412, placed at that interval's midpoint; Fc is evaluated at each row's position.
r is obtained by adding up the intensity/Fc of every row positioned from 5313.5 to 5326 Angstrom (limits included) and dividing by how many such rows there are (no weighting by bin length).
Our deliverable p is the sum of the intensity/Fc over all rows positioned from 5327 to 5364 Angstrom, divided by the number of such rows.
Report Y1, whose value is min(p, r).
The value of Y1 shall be 1.010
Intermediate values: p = 1.01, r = 1.07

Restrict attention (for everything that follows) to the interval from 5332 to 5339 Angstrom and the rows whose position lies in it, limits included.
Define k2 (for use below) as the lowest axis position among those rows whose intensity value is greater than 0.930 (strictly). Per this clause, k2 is 5334.93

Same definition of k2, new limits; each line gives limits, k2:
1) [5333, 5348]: 5334.93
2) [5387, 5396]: 5391.74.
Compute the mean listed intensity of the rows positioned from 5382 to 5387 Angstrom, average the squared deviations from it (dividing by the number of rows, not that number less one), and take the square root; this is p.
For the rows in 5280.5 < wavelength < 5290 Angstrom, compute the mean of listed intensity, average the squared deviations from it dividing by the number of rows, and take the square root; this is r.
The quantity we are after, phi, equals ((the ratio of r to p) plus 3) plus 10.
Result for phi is 13.5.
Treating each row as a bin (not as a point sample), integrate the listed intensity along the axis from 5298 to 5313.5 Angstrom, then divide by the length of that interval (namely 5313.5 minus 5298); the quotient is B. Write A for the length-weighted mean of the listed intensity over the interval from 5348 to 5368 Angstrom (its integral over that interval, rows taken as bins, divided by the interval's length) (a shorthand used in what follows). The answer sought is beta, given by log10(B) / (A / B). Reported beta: -0.019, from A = 0.958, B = 0.96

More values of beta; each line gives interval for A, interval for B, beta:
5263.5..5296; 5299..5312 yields -0.012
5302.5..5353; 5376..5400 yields -0.039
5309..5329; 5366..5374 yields -0.029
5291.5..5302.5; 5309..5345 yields -0.017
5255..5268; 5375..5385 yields -0.045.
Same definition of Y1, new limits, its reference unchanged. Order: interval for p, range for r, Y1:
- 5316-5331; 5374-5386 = 0.998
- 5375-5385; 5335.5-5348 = 0.990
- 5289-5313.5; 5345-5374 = 0.994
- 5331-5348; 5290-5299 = 0.961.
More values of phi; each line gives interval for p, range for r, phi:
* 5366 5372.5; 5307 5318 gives 14.2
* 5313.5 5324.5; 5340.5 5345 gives 14.0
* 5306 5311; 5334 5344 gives 13.7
